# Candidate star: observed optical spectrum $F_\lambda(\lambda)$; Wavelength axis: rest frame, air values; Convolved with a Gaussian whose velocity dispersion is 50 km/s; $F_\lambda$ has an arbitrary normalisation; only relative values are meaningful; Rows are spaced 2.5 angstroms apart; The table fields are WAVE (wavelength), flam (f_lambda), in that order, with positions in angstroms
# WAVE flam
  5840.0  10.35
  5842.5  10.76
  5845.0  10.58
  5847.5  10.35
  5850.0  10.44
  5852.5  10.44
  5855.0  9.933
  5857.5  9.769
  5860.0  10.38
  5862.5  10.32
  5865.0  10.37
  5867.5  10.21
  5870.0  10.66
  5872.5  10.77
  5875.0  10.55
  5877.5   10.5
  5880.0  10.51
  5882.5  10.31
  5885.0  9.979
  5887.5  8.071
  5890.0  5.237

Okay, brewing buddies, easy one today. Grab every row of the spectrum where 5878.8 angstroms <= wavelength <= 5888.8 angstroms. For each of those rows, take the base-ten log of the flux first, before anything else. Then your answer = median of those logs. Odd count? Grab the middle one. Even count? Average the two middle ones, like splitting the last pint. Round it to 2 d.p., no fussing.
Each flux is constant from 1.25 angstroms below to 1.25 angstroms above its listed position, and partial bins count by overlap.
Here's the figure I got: 1.01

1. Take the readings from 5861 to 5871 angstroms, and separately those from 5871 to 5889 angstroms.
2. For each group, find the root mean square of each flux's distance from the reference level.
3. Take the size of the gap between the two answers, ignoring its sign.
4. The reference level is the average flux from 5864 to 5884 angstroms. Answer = 0.75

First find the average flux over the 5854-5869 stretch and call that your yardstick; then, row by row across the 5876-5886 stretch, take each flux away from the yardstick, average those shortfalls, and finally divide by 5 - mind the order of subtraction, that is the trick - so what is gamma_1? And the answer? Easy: -0.03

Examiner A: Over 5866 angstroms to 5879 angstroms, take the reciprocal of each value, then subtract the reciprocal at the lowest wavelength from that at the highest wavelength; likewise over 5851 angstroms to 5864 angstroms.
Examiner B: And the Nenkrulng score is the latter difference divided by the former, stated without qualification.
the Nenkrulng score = -0.41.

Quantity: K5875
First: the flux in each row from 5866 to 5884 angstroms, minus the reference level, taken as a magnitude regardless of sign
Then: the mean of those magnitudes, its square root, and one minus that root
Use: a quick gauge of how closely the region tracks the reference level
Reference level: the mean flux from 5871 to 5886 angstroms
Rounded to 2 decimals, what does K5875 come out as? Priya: 0.59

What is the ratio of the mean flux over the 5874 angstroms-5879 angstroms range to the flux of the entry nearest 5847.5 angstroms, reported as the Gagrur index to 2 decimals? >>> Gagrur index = 1.02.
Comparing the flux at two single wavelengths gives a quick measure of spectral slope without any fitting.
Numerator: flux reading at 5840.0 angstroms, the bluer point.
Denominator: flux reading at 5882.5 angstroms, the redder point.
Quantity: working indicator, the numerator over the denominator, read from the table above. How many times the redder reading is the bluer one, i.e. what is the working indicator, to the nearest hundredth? 1.00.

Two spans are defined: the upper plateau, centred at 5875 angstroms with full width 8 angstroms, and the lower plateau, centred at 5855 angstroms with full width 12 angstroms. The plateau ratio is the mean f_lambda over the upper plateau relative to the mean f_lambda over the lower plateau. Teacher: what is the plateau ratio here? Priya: 1.04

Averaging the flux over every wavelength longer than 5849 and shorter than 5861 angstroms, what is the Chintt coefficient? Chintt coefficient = 10.2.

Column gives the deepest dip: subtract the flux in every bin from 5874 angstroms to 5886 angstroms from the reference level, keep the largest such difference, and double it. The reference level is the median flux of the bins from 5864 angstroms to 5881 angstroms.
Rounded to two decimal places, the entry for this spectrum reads 1.06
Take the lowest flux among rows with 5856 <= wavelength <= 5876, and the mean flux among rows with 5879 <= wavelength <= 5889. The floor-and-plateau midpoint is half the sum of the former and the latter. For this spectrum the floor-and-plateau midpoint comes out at 9.7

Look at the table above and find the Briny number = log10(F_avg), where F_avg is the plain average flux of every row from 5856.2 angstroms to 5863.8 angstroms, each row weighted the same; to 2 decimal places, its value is 1.01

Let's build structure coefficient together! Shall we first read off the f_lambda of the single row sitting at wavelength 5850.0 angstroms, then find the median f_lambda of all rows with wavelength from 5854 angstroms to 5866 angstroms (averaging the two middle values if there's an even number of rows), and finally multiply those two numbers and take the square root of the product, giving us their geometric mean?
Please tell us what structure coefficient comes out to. 10.4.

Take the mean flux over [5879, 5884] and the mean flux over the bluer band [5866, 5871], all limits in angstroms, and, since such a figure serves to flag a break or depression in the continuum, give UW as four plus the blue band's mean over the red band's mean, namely 5.00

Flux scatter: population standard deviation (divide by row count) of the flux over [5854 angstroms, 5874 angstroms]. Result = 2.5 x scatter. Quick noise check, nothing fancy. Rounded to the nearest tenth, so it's 0.8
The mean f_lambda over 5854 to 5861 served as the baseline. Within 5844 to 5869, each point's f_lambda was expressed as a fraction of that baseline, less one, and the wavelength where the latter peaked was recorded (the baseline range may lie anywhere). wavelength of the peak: 5845.0 angstroms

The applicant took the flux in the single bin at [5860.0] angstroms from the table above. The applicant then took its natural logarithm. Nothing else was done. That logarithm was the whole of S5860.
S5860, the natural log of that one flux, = 2.34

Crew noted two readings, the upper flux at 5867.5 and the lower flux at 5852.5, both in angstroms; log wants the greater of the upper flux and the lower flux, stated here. 10.4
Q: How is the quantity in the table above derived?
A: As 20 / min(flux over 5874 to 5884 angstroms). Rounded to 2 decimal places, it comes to 1.94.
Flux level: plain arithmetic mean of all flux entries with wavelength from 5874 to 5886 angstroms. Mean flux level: 10.37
